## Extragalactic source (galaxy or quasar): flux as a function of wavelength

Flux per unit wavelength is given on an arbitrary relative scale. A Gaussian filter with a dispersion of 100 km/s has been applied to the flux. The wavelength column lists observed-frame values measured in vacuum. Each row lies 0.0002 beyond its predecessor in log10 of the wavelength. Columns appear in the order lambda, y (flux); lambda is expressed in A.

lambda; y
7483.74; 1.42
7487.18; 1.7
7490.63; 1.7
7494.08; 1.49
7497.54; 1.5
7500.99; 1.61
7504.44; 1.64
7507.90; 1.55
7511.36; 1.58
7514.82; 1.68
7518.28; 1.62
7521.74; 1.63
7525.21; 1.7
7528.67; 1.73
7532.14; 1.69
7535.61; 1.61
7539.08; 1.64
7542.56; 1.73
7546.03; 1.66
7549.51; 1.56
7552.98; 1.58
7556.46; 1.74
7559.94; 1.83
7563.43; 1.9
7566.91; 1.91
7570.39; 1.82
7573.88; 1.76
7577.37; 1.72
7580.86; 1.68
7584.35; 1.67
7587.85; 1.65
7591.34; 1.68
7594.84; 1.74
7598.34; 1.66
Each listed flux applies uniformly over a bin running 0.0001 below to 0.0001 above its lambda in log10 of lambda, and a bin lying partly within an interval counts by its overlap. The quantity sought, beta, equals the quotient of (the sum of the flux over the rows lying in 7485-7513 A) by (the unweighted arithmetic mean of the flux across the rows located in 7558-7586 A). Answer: 7.1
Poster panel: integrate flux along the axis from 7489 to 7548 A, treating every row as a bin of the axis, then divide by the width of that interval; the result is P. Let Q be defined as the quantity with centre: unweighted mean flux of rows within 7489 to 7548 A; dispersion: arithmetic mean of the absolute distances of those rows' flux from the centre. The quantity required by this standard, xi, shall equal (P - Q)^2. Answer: 2.49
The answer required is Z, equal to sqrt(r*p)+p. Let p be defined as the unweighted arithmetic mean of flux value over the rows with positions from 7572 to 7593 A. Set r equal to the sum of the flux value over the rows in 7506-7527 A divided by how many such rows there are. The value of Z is 3.35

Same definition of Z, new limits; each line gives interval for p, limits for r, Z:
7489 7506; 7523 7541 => 3.22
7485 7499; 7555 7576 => 3.31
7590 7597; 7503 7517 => 3.37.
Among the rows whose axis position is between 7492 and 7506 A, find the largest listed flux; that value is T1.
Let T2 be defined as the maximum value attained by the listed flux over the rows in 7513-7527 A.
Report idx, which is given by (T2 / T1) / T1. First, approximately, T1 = 1.64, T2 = 1.7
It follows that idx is 0.632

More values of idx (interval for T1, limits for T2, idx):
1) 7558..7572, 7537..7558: 0.477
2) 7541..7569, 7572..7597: 0.482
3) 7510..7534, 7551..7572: 0.638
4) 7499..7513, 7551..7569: 0.710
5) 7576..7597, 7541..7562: 0.604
